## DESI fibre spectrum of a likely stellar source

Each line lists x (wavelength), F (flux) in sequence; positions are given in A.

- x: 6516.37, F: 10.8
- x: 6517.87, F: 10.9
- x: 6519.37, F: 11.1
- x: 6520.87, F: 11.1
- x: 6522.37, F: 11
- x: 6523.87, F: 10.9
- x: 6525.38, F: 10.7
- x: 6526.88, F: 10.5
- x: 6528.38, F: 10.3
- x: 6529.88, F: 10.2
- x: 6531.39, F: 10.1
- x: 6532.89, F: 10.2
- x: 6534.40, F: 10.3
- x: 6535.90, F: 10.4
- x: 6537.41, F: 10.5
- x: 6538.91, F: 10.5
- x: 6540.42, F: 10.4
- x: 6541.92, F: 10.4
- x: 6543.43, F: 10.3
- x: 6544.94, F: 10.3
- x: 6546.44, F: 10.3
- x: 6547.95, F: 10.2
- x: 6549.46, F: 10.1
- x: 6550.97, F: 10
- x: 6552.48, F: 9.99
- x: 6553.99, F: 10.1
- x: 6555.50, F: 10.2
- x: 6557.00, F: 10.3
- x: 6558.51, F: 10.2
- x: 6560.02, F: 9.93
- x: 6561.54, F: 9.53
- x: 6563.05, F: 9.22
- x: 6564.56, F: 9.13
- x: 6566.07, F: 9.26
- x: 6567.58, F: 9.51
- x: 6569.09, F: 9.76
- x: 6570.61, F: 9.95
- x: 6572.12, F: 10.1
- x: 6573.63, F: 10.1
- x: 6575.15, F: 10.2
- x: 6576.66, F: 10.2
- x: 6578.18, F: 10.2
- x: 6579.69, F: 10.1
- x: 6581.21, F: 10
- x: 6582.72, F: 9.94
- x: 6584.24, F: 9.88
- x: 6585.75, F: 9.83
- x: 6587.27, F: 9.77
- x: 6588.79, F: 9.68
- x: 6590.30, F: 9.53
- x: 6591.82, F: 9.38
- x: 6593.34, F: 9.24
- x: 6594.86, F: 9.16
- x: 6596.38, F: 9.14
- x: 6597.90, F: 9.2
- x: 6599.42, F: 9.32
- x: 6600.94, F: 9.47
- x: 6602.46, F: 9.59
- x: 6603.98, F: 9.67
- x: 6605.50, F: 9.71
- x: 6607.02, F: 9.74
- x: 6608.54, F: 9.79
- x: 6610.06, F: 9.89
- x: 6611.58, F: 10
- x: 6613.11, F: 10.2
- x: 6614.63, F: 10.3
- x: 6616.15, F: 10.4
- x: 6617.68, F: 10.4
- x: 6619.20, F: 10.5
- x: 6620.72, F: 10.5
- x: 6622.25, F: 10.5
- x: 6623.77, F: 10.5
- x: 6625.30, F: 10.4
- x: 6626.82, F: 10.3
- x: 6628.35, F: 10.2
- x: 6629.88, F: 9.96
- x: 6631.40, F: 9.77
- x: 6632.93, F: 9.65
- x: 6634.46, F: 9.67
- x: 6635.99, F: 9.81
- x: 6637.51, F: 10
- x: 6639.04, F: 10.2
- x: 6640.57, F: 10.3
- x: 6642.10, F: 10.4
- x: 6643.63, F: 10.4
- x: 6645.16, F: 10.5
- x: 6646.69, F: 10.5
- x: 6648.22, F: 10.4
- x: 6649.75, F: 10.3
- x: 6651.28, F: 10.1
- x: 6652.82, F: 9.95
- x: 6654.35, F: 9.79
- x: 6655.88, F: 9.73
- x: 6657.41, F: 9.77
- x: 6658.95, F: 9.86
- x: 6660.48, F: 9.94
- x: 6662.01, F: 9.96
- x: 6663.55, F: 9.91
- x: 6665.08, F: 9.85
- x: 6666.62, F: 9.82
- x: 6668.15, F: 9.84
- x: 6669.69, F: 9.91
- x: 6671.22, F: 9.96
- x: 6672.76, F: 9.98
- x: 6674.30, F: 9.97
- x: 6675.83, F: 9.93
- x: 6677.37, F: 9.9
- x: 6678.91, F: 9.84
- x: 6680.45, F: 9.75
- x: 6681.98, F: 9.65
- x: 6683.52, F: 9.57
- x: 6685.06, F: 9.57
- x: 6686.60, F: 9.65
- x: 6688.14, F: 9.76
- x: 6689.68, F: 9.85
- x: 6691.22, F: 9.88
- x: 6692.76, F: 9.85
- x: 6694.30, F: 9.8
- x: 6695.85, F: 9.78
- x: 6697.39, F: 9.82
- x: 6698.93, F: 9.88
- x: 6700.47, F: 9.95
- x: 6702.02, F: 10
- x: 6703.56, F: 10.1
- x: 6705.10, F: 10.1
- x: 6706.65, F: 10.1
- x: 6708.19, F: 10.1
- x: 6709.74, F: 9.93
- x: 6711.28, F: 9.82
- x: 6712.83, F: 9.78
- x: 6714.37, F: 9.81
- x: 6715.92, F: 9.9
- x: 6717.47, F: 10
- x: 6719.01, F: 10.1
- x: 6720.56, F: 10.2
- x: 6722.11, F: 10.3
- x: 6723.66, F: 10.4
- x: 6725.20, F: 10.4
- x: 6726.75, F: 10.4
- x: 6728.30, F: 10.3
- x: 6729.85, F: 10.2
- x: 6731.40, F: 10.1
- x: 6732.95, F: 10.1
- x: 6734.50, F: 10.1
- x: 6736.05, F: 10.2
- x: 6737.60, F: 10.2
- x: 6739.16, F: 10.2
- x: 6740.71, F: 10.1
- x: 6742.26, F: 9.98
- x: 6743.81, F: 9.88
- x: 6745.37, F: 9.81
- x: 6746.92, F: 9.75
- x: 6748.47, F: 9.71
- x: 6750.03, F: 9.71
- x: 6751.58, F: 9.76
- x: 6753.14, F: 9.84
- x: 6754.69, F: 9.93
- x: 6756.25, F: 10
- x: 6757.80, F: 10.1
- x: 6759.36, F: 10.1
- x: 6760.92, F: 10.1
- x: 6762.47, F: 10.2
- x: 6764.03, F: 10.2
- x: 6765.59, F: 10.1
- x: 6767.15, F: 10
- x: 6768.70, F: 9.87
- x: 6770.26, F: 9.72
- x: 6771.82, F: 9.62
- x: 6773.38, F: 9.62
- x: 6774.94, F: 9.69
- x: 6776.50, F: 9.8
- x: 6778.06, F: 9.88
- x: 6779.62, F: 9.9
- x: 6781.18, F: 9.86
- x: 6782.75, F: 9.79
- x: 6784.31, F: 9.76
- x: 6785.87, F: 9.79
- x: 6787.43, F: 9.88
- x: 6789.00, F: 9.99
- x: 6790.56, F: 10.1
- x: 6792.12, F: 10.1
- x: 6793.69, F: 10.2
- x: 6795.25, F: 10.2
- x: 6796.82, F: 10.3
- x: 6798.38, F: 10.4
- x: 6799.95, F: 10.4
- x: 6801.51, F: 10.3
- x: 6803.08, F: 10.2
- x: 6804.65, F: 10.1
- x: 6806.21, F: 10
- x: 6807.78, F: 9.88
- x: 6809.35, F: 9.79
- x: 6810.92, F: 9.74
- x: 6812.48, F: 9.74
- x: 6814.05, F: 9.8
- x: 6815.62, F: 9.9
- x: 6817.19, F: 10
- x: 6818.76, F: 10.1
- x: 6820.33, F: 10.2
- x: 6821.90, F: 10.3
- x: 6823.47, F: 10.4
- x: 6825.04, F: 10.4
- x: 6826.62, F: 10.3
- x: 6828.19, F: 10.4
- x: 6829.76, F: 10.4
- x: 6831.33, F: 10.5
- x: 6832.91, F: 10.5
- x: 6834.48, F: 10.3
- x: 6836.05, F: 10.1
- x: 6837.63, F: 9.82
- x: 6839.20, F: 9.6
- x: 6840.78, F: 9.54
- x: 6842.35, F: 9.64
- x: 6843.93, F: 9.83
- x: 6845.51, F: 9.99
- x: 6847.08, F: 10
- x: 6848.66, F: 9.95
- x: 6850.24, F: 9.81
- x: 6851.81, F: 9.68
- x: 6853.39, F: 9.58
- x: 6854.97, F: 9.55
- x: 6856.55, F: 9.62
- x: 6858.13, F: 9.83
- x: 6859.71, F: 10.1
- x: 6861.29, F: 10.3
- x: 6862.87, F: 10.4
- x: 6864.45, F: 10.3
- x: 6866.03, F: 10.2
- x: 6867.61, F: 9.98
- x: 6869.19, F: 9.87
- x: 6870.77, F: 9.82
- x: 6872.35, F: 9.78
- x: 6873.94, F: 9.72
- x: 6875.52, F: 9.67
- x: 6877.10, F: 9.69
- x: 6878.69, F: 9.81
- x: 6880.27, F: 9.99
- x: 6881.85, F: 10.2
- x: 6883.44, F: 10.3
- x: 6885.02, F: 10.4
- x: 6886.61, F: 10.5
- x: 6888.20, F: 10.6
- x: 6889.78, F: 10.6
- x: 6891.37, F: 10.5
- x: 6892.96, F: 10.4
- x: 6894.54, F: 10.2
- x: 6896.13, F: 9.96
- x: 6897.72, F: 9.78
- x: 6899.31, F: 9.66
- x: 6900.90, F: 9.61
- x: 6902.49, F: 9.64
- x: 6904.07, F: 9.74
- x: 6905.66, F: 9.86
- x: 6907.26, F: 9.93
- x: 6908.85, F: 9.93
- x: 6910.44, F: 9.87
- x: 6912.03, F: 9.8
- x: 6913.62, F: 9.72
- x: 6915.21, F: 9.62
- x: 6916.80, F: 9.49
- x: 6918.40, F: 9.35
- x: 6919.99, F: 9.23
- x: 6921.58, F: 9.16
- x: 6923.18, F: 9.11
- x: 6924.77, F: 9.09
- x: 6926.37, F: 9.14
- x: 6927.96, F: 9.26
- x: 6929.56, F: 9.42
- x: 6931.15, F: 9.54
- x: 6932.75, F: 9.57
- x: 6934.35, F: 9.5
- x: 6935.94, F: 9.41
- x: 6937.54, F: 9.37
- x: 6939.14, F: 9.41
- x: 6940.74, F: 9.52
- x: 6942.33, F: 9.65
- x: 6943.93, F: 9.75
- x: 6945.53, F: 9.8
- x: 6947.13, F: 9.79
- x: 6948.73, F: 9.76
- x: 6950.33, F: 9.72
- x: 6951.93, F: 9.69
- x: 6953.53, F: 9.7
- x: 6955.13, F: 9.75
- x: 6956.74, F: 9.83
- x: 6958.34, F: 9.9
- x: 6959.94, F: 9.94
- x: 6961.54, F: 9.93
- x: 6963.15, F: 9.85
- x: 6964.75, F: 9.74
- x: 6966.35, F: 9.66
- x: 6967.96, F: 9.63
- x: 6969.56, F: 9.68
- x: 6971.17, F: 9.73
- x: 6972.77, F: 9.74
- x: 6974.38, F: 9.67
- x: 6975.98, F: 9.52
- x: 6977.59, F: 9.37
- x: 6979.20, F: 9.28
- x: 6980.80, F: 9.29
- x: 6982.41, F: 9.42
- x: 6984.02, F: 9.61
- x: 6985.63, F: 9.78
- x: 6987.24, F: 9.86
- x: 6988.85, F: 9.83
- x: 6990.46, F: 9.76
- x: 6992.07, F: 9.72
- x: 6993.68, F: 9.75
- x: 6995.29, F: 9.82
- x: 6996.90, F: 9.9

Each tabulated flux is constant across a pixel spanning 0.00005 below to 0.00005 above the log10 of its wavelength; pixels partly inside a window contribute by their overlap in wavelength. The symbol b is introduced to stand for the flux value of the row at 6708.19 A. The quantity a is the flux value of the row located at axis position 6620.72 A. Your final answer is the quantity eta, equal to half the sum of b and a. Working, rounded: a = 10.5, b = 10.1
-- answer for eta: 10.3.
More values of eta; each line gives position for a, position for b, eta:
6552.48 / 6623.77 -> 10.2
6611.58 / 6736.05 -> 10.1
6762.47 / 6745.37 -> 10.0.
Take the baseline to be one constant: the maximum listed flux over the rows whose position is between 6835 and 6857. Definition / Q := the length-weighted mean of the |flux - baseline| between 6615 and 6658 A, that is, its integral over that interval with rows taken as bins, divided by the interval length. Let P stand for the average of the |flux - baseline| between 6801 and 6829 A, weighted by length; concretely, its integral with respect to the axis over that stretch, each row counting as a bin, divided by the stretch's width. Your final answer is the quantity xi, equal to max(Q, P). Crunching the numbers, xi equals 0.28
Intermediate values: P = 0.20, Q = 0.28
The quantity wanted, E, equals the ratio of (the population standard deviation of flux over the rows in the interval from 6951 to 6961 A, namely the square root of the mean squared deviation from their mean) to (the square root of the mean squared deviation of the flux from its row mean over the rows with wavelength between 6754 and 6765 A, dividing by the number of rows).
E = 1.1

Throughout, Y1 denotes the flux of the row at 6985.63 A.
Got 9.78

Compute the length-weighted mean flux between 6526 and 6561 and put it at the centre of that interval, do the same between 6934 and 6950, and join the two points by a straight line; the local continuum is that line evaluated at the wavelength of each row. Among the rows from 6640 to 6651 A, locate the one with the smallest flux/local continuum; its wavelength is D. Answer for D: 6640.57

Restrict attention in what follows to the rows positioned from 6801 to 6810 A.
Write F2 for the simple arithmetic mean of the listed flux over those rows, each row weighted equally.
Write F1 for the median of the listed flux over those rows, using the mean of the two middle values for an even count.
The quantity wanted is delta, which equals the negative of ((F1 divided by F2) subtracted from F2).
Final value -9.04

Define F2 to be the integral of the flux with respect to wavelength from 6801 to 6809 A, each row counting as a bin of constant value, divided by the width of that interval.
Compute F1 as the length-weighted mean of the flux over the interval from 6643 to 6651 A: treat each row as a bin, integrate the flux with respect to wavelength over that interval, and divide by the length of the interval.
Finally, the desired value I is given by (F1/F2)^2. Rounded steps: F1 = 10.4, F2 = 10.07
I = 1.07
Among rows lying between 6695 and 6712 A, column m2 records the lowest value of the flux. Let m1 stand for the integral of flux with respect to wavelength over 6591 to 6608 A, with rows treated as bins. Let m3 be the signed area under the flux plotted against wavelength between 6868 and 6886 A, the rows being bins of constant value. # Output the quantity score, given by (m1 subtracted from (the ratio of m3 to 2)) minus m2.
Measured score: -81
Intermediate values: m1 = 160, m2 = 9.78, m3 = 179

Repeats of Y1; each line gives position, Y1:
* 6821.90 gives 10.3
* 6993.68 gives 9.75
